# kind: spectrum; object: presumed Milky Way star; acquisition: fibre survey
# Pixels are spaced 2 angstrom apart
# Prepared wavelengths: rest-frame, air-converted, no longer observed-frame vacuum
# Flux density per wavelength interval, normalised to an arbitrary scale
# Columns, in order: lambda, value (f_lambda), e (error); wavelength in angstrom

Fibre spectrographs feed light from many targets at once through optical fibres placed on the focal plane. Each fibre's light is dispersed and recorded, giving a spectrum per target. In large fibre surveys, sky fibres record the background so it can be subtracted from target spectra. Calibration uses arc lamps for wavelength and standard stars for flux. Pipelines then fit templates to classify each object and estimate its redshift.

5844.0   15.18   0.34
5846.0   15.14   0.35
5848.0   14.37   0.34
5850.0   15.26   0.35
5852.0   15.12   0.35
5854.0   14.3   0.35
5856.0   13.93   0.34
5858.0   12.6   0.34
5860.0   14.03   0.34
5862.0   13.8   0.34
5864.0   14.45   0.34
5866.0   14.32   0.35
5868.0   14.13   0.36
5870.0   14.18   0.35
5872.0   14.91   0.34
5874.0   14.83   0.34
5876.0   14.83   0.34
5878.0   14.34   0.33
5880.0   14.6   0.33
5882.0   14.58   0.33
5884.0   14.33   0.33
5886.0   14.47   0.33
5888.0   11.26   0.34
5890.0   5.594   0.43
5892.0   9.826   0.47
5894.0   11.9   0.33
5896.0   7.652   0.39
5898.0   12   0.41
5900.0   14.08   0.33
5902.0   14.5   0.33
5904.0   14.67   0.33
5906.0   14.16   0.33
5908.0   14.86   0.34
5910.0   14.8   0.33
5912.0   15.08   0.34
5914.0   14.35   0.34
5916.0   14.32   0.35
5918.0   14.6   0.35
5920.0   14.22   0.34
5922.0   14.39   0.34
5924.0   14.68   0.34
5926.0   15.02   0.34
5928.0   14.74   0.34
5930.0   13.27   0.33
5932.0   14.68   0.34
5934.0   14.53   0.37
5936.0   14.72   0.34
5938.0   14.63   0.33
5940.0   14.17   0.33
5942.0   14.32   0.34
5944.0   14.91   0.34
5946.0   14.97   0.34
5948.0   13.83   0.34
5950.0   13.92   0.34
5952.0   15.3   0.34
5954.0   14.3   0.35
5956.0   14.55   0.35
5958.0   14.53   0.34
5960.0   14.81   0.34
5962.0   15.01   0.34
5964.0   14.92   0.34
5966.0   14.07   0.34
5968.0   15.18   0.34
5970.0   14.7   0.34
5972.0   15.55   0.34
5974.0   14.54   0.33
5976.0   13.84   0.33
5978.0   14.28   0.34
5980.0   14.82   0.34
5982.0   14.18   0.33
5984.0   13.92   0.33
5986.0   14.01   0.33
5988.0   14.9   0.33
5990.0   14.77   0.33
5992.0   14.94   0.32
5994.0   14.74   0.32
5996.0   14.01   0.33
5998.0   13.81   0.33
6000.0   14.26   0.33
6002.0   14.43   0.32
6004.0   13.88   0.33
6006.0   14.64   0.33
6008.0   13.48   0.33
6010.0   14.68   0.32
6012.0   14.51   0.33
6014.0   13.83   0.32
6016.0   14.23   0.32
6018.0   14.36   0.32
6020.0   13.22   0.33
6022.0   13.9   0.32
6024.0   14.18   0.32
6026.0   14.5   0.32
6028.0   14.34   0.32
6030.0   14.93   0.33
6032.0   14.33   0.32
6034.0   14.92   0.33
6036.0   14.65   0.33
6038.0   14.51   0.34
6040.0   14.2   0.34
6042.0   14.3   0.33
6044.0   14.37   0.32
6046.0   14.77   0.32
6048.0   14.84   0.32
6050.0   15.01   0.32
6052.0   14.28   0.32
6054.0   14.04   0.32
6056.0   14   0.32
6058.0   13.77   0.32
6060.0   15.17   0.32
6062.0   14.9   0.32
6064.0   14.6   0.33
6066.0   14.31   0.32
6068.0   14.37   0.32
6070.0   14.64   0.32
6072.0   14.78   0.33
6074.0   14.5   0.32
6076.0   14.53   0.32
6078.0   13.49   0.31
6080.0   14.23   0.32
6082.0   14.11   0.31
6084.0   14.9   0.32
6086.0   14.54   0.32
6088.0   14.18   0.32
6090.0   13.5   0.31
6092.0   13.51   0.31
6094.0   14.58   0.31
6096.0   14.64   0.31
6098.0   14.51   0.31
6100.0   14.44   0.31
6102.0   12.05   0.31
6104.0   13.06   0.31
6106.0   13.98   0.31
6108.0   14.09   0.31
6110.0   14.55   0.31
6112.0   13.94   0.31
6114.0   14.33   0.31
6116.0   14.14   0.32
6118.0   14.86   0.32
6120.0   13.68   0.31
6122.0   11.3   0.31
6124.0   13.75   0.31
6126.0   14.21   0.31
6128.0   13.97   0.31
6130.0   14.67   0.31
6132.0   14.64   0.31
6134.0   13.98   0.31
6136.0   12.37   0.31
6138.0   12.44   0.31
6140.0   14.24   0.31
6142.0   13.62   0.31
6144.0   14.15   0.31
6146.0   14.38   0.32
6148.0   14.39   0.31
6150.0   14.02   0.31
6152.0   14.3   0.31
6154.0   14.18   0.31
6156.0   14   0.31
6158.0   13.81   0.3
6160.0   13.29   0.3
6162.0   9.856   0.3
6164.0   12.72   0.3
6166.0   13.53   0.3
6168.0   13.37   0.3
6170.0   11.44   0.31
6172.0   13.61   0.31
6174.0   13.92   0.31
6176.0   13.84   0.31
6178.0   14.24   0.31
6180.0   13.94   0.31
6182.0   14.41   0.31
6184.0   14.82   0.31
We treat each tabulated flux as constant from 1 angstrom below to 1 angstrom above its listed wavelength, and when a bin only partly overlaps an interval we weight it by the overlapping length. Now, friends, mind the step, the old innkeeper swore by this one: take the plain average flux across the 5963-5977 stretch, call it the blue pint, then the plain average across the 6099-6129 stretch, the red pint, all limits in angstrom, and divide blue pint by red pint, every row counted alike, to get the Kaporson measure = 1.07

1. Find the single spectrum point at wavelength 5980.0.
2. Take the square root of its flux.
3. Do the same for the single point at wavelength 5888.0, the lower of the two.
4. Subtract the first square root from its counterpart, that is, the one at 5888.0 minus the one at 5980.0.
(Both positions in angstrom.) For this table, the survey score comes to -0.49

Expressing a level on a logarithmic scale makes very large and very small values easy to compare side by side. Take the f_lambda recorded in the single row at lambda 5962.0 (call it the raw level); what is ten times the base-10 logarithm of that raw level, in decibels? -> 11.8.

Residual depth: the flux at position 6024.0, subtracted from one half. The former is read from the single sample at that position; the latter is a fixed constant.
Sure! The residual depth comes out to -13.68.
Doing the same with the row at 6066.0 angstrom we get -13.81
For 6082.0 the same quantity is -13.61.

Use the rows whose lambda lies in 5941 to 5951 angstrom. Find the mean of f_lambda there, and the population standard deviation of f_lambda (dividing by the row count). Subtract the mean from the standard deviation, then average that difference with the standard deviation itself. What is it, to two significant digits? -6.7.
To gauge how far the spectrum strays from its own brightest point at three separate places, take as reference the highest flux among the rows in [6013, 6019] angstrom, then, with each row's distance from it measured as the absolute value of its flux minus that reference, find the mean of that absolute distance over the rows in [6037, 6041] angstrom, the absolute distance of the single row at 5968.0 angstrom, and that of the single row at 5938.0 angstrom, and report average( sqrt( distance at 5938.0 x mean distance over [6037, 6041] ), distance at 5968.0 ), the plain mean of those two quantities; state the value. 0.51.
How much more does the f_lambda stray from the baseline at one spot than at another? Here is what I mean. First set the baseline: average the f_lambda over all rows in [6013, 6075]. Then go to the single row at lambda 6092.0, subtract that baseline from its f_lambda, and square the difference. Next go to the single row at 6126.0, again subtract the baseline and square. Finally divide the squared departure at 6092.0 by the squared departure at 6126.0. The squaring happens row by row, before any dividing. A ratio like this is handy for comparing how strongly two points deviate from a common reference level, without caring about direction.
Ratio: 20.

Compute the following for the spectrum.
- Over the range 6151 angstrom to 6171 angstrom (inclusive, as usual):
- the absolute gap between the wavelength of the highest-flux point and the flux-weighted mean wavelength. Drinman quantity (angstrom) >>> 8.7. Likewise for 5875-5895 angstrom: 8.1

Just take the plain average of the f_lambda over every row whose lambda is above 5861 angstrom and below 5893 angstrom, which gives 13.4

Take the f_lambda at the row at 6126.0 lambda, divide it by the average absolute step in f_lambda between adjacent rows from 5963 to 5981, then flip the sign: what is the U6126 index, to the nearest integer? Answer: -19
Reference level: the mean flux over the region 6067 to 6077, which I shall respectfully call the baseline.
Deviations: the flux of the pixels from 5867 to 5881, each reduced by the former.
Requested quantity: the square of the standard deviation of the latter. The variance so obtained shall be 0.1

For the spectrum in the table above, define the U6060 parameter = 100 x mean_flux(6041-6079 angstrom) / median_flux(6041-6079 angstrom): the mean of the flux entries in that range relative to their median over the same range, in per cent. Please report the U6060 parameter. 100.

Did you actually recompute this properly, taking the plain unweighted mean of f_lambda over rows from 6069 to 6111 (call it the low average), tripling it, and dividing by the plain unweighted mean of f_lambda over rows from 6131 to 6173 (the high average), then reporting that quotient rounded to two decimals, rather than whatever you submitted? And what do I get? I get 3.15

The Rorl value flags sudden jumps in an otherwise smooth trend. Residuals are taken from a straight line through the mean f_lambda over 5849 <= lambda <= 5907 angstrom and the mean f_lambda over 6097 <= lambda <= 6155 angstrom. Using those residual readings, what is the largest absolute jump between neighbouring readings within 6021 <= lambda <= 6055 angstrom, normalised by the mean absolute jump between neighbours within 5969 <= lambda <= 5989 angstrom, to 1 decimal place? 1.2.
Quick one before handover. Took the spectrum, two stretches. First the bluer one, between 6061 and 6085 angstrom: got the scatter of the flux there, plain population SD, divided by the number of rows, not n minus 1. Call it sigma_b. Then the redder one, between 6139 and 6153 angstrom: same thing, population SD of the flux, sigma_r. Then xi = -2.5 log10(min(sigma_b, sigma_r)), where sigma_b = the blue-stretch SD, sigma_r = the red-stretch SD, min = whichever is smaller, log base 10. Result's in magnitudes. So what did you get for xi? 1.50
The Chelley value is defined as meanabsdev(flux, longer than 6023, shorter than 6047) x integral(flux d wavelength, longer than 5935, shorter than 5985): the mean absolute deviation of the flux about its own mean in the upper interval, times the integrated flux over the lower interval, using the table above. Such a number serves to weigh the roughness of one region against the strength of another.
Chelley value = 155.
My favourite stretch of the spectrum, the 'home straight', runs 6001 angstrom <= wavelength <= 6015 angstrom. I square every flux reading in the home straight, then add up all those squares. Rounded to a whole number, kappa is 1414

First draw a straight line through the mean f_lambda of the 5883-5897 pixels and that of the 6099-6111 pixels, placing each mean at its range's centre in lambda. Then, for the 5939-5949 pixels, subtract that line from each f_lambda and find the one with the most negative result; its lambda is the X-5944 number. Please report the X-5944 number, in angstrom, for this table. 5948.0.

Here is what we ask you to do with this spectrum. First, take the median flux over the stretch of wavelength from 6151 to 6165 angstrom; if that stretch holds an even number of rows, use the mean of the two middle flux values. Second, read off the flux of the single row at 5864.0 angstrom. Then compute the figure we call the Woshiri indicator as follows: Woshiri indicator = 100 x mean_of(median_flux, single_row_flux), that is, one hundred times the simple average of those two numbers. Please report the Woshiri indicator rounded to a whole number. 1413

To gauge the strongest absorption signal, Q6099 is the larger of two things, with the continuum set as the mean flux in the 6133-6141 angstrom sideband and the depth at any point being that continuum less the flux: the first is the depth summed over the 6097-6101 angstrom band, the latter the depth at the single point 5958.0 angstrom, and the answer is -1.3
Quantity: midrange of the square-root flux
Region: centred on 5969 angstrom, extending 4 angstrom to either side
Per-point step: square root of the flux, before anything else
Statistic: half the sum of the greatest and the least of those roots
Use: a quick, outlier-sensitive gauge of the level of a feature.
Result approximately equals 3.85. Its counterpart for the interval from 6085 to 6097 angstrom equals 3.75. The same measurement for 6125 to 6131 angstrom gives 3.78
